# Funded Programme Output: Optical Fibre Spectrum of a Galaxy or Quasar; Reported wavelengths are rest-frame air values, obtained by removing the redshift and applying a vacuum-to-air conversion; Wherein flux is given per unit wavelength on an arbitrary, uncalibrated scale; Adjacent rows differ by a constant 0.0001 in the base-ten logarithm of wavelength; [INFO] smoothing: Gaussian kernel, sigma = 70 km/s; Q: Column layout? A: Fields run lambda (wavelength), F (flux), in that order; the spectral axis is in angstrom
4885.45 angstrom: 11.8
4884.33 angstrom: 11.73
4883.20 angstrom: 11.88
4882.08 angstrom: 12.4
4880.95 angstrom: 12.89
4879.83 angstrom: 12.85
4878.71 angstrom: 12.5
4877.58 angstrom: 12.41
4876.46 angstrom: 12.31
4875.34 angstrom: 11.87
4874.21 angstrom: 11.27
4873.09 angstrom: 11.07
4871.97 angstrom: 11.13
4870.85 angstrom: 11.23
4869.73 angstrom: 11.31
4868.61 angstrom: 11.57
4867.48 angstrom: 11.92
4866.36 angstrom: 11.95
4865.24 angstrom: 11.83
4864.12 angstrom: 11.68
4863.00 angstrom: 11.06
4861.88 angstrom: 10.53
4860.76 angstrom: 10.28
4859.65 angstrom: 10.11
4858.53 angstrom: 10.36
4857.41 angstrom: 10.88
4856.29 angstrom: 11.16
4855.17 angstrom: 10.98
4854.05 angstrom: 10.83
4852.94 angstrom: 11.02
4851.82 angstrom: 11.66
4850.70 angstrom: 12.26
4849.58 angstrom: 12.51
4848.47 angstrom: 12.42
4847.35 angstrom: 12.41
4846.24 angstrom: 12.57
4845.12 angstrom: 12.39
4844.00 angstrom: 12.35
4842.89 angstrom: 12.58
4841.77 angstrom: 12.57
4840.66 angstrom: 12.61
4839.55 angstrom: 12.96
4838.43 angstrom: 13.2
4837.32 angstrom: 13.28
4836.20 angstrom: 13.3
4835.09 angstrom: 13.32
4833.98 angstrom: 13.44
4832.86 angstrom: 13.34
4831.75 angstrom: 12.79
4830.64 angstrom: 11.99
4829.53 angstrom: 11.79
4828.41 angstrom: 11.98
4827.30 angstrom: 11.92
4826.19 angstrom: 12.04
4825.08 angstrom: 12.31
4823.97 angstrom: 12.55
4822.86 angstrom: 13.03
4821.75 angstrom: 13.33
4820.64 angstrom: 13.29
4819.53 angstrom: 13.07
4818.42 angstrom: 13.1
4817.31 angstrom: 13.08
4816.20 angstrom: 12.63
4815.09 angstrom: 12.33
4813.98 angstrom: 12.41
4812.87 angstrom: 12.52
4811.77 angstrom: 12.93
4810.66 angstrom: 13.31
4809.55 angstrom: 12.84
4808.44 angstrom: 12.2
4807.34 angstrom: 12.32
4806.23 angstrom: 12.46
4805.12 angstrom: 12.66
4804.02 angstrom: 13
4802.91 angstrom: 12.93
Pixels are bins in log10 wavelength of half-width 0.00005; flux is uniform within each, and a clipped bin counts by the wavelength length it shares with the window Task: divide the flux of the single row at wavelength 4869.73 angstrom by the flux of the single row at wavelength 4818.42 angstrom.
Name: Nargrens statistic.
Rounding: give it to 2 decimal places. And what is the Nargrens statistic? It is 0.86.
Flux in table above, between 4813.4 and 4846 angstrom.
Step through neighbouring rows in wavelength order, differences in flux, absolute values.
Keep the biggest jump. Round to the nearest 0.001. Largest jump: 0.800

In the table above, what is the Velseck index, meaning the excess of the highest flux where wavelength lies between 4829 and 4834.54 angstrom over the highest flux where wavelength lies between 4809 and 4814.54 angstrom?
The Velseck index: 0.1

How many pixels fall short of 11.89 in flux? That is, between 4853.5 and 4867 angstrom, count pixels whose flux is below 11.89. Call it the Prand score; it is 11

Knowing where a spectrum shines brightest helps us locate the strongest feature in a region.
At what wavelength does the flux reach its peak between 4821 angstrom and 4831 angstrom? 4821.75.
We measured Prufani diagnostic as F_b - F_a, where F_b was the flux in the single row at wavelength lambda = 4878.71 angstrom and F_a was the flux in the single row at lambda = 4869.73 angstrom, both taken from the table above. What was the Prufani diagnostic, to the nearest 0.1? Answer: 1.2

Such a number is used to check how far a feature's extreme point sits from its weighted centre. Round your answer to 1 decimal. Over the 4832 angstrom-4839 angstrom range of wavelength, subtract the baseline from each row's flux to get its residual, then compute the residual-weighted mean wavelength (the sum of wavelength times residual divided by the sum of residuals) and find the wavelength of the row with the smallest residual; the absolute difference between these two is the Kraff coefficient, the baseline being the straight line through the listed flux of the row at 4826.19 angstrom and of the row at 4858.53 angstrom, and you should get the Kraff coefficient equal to 2.8 angstrom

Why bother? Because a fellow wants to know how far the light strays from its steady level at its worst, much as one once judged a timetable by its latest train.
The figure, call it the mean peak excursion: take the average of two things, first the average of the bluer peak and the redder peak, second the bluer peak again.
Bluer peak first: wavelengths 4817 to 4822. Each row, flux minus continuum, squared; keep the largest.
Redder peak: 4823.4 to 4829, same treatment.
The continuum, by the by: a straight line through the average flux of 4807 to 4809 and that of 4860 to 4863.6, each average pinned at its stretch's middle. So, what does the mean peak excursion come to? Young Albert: 1.8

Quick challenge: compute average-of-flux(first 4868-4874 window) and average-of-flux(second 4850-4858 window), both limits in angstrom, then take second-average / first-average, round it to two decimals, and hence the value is 1.00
